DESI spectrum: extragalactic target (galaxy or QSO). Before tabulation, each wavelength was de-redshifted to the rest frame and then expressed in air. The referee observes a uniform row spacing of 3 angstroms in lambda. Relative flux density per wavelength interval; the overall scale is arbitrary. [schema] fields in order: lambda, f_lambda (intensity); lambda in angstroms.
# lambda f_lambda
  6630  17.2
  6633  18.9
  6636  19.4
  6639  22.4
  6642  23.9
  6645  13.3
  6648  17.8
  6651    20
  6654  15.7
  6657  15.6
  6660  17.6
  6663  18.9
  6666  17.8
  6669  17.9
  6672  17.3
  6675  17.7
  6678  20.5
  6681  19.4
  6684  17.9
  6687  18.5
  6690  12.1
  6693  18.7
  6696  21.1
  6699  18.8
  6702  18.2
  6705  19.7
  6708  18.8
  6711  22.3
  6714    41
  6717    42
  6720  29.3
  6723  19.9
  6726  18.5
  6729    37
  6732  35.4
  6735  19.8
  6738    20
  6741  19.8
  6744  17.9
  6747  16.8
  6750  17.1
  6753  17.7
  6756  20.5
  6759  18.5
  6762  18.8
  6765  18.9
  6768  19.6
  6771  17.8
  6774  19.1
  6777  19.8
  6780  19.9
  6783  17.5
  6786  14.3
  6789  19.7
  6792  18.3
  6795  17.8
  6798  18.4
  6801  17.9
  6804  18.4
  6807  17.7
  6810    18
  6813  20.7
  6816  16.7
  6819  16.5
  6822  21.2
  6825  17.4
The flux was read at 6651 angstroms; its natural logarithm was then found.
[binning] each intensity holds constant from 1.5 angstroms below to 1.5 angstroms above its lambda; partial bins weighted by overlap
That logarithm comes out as 2.996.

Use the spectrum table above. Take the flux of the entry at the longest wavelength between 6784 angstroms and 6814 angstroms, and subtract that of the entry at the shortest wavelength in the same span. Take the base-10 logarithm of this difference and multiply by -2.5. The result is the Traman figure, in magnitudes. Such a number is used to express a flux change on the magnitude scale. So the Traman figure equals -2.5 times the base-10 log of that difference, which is -2.0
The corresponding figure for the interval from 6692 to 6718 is -3.4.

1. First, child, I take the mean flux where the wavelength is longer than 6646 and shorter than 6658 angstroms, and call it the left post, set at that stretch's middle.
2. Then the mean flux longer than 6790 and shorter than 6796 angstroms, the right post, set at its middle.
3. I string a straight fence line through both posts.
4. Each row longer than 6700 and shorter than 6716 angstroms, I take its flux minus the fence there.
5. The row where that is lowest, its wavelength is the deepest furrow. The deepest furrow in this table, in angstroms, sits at 6702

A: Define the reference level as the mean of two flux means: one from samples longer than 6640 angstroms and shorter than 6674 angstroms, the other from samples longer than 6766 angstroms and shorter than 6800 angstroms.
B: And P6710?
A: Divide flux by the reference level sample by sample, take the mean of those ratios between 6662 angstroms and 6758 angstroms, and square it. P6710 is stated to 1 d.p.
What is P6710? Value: 1.4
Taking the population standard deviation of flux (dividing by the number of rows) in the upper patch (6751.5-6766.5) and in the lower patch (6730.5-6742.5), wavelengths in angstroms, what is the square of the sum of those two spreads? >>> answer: 58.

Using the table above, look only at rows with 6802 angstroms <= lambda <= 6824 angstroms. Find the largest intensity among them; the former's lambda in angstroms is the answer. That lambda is 6822 angstroms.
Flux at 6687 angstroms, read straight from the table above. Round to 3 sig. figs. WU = 18.5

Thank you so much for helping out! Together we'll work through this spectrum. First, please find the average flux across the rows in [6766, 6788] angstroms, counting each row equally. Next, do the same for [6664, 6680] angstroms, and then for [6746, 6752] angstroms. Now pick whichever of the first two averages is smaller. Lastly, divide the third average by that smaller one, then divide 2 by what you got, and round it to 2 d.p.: 2.15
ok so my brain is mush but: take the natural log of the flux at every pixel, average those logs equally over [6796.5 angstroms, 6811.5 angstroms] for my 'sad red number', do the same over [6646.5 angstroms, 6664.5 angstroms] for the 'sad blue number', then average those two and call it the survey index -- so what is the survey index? 2.88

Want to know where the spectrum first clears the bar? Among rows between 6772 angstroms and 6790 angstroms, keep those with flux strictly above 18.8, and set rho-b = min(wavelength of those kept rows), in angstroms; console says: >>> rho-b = 6774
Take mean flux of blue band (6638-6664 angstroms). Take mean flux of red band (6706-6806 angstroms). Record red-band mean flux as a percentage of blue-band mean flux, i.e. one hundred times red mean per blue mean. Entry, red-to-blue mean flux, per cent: 117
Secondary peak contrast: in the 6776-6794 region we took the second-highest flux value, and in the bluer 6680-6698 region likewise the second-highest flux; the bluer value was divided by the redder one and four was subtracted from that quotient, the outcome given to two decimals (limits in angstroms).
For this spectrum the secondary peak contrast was -3.02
